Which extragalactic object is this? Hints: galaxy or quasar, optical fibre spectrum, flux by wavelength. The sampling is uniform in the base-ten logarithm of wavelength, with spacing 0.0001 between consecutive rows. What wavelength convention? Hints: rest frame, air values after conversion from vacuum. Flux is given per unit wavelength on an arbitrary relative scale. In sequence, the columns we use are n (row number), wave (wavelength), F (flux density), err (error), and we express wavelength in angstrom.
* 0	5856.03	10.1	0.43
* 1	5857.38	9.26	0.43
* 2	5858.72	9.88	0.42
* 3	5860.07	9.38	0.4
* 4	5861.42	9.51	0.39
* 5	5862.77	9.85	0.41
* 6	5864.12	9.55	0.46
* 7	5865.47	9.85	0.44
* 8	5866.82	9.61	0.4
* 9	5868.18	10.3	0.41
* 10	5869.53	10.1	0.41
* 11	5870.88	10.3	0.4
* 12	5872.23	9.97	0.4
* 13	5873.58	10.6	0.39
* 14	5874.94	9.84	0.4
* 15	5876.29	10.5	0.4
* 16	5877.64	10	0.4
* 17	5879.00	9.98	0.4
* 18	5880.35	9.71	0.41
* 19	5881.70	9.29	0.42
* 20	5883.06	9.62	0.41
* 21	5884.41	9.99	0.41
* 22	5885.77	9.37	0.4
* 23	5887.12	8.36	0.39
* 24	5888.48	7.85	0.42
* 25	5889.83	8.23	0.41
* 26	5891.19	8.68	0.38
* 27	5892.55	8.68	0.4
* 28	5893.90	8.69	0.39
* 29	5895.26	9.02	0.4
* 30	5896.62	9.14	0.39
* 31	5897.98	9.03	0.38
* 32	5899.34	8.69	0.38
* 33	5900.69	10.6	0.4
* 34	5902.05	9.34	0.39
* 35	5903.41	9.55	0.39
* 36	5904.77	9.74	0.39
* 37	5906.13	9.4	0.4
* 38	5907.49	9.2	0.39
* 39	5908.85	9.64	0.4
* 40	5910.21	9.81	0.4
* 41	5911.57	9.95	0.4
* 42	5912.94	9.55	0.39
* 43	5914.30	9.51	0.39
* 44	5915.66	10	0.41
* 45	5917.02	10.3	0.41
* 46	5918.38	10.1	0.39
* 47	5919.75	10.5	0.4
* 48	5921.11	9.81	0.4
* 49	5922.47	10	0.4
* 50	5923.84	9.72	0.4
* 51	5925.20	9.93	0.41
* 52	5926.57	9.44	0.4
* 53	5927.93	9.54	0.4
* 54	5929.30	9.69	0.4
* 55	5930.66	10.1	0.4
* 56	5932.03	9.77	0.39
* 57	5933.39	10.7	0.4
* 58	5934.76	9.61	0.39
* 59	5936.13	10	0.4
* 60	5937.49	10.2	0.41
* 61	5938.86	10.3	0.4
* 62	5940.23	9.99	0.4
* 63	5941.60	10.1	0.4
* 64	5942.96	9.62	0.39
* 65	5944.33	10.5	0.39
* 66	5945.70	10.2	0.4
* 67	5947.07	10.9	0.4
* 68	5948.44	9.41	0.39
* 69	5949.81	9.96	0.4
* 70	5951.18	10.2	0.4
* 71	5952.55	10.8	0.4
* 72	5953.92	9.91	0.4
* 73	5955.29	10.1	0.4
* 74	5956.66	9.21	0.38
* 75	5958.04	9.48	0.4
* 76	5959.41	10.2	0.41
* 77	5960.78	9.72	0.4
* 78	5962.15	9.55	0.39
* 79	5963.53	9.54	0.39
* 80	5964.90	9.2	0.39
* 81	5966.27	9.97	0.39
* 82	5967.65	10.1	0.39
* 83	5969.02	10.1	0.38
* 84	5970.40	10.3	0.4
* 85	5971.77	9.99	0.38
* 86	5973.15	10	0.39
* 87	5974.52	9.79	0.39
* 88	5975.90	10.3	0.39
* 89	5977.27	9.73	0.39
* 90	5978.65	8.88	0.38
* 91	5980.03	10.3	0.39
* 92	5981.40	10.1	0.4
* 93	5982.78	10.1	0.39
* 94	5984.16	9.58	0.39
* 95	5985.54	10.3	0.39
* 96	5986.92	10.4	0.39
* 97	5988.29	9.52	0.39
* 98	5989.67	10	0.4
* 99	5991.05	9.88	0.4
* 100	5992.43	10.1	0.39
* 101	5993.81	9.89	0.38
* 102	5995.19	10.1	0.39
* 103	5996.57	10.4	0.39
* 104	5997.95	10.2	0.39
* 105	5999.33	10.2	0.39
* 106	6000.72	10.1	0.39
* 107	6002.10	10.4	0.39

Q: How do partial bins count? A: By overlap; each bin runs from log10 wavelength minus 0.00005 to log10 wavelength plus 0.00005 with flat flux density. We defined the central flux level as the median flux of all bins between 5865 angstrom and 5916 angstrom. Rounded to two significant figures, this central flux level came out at 9.6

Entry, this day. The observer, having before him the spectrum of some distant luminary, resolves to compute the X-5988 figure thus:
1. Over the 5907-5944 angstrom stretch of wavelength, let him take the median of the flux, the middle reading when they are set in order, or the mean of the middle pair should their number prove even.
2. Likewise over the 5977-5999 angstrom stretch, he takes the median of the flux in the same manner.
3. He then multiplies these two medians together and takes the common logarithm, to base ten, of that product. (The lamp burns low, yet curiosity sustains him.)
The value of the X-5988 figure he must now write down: 2.00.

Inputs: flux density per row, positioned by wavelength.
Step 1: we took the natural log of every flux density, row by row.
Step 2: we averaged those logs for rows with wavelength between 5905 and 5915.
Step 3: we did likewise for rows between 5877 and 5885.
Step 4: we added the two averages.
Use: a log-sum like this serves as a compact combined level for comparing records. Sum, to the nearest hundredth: 4.54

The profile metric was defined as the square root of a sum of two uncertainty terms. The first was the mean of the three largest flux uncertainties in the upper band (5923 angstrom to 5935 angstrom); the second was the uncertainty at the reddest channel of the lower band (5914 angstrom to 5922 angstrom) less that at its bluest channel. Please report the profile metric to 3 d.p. 0.643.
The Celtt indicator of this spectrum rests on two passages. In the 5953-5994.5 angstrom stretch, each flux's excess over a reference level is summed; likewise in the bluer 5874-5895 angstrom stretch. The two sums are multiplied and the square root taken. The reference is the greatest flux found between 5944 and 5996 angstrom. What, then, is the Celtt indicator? 28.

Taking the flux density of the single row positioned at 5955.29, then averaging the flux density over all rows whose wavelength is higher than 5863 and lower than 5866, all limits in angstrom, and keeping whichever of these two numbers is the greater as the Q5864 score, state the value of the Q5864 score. 10.1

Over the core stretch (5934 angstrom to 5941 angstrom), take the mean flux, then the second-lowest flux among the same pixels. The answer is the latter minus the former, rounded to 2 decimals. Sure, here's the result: -0.03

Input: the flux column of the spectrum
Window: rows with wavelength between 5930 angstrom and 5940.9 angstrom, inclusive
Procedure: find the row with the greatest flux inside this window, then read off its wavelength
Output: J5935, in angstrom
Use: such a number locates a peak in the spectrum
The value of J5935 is 5933.39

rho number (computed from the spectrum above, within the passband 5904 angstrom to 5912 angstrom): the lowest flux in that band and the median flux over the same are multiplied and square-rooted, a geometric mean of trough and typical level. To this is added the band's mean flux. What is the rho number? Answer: 19.1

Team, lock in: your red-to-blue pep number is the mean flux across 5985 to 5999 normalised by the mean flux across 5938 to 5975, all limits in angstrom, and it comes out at 1.01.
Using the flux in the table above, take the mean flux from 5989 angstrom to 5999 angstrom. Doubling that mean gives 20.2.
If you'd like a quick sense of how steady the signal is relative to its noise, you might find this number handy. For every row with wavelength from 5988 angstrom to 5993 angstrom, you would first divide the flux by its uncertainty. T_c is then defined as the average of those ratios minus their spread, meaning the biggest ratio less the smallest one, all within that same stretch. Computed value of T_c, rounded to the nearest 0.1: 23.5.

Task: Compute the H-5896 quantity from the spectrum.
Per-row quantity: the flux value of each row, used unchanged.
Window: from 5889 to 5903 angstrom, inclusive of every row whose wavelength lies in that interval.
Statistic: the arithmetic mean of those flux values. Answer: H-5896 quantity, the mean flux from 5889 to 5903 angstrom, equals 9.01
